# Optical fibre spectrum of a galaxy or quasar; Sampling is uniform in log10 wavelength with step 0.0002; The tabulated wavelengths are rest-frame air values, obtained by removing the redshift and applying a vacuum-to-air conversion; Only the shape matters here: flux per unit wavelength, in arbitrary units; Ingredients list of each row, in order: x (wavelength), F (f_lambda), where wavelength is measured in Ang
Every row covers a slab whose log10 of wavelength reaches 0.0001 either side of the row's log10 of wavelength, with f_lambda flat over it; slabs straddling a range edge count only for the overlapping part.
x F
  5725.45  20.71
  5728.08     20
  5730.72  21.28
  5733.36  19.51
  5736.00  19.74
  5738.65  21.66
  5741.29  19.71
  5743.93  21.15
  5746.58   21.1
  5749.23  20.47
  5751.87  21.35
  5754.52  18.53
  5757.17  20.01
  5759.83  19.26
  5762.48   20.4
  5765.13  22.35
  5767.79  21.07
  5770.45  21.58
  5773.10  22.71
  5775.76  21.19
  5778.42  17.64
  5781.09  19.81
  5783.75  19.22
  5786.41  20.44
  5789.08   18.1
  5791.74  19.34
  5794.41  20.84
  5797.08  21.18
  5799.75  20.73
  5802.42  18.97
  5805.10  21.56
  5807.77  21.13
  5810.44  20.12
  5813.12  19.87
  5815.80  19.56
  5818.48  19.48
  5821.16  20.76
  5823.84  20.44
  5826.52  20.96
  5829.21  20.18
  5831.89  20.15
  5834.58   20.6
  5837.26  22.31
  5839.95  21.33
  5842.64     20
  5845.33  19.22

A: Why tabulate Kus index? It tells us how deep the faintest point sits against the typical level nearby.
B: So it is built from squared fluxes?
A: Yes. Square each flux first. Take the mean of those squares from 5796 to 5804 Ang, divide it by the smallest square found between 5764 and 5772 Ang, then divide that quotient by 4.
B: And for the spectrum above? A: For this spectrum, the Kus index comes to 0.232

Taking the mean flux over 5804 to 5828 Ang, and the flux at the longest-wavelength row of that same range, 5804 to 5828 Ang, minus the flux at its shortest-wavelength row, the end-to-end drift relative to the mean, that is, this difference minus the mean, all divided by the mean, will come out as -1.03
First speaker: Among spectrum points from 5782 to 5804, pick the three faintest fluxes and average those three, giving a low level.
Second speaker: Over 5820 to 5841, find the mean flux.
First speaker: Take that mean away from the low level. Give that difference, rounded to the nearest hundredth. -2.08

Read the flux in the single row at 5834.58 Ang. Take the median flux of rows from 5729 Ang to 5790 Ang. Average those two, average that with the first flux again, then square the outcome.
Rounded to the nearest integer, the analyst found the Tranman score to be 423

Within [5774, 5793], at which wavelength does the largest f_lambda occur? 5775.76 Ang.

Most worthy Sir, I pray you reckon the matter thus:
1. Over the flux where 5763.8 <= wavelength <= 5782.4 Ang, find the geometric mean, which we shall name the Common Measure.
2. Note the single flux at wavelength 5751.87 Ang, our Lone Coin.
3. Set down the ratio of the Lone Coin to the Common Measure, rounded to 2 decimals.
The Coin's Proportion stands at 1.02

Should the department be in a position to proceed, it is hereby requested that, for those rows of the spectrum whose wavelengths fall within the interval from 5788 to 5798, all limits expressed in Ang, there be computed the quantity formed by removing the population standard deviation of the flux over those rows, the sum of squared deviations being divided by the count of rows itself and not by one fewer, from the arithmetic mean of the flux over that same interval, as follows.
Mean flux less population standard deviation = 18.6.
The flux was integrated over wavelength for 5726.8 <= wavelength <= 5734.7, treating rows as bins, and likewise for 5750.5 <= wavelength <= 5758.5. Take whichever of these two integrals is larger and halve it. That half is 80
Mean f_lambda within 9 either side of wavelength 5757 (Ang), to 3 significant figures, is 20.3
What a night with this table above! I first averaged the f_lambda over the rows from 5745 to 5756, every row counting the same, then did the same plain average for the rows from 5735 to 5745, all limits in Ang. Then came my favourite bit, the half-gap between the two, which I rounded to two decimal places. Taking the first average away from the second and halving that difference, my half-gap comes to 0.10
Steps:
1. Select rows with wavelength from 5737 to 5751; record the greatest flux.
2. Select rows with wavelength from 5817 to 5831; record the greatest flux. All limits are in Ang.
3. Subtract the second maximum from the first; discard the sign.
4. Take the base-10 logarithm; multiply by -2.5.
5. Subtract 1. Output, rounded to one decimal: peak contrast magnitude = -0.6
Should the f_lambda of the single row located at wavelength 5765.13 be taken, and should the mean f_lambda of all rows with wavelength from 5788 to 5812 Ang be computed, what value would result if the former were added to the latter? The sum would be 42.6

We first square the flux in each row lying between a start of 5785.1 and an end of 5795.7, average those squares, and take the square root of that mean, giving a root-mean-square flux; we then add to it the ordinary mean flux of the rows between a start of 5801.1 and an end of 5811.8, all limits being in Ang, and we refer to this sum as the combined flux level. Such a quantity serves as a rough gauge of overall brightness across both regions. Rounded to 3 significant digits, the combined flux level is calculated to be 40.2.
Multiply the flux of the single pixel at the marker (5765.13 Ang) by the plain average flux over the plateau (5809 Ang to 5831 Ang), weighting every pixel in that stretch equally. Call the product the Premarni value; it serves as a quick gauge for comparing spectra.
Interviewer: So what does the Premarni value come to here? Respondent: 451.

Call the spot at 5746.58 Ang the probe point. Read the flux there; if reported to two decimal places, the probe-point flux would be 21.10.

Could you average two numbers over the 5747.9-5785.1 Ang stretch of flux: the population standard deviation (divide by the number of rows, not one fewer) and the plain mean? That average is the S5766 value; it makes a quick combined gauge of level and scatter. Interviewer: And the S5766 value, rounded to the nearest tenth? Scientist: 10.9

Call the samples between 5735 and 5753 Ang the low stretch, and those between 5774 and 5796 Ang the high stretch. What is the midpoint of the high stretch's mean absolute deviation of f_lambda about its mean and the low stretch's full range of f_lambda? 1.47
